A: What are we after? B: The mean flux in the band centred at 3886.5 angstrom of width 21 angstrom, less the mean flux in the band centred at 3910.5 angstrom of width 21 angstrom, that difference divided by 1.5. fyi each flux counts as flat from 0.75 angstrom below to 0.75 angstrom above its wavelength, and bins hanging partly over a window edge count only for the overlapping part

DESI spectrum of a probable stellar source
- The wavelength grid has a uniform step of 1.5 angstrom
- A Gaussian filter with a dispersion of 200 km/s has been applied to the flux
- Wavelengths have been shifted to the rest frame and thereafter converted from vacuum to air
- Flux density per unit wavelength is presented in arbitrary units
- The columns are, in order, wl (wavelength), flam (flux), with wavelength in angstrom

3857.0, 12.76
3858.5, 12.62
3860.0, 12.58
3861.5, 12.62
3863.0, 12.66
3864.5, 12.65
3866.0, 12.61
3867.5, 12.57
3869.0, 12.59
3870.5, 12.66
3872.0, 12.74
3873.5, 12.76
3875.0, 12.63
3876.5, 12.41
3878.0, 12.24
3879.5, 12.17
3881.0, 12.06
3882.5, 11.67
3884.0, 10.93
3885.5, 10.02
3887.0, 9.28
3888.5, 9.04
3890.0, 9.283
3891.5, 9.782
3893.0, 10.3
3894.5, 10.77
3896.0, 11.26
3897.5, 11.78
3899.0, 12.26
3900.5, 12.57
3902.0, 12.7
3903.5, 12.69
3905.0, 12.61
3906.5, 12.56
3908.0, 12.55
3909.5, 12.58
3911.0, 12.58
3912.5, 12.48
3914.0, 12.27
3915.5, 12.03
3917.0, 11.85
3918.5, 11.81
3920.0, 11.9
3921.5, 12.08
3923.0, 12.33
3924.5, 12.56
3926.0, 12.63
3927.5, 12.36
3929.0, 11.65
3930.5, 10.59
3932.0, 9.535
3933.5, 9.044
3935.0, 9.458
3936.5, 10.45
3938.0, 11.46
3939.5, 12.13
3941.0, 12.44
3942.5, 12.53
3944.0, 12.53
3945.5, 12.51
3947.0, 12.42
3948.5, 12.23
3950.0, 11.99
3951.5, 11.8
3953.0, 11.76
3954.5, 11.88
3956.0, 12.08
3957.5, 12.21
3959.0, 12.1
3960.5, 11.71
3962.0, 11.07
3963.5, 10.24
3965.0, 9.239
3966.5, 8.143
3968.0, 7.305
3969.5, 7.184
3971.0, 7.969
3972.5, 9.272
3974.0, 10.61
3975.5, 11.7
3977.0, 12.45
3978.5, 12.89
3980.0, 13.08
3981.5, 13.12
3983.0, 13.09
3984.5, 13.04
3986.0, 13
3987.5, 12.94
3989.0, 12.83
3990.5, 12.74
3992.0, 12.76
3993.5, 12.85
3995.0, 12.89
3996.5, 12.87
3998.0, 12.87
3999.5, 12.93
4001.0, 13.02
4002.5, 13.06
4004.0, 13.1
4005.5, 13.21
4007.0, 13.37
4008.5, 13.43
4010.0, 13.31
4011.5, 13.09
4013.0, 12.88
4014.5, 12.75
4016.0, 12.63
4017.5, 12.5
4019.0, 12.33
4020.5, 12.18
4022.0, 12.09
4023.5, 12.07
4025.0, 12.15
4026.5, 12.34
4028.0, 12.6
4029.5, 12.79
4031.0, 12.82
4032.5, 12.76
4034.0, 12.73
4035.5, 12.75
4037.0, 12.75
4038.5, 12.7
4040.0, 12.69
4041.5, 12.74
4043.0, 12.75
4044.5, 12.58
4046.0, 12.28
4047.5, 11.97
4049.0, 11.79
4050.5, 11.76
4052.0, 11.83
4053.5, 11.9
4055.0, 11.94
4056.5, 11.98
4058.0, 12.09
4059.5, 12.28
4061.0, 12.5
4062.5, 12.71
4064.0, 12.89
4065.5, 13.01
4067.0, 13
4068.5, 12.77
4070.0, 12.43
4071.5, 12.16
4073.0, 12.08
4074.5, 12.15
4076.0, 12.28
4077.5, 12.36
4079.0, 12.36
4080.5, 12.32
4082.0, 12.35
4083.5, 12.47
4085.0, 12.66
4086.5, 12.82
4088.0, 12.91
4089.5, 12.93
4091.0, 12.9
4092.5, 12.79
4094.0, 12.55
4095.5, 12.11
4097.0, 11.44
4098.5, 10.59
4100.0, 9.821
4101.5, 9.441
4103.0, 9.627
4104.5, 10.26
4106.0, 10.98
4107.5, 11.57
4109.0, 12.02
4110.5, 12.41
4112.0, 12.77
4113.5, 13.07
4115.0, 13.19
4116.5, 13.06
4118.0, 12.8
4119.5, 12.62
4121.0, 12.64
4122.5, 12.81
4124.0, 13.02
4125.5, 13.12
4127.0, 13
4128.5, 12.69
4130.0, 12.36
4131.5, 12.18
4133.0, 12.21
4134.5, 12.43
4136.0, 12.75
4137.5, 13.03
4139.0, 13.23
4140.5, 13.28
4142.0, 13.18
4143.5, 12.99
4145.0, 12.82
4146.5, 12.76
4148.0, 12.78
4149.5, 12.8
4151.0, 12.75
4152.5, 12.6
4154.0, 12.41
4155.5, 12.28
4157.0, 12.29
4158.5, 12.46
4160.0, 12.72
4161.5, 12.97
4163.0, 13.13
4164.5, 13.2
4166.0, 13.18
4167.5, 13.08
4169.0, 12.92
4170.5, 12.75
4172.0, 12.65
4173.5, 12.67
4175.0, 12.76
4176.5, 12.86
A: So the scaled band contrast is -1.05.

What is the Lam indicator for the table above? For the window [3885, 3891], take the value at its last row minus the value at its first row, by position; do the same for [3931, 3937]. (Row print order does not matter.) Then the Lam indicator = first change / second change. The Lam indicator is -0.8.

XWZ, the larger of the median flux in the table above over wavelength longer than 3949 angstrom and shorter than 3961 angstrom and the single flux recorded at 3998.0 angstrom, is 12.87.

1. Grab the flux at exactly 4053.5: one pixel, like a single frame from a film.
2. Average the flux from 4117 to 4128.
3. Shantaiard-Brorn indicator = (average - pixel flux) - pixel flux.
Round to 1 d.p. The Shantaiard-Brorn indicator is -10.9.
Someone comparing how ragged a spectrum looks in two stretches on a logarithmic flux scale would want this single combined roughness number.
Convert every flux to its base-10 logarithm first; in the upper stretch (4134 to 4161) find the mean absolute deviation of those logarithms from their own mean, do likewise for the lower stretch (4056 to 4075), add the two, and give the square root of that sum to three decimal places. 0.138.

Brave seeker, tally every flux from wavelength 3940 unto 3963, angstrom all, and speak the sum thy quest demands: 181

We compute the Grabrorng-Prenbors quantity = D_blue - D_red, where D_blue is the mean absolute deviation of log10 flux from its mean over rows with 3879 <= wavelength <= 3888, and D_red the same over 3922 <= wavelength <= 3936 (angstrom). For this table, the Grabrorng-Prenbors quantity -0.014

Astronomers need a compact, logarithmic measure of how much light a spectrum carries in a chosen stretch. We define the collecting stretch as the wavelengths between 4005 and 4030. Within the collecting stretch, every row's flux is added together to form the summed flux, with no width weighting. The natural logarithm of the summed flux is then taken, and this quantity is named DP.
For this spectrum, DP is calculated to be 5.37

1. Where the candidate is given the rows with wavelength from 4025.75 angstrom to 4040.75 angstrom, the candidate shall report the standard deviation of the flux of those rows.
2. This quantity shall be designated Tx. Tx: 0.1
